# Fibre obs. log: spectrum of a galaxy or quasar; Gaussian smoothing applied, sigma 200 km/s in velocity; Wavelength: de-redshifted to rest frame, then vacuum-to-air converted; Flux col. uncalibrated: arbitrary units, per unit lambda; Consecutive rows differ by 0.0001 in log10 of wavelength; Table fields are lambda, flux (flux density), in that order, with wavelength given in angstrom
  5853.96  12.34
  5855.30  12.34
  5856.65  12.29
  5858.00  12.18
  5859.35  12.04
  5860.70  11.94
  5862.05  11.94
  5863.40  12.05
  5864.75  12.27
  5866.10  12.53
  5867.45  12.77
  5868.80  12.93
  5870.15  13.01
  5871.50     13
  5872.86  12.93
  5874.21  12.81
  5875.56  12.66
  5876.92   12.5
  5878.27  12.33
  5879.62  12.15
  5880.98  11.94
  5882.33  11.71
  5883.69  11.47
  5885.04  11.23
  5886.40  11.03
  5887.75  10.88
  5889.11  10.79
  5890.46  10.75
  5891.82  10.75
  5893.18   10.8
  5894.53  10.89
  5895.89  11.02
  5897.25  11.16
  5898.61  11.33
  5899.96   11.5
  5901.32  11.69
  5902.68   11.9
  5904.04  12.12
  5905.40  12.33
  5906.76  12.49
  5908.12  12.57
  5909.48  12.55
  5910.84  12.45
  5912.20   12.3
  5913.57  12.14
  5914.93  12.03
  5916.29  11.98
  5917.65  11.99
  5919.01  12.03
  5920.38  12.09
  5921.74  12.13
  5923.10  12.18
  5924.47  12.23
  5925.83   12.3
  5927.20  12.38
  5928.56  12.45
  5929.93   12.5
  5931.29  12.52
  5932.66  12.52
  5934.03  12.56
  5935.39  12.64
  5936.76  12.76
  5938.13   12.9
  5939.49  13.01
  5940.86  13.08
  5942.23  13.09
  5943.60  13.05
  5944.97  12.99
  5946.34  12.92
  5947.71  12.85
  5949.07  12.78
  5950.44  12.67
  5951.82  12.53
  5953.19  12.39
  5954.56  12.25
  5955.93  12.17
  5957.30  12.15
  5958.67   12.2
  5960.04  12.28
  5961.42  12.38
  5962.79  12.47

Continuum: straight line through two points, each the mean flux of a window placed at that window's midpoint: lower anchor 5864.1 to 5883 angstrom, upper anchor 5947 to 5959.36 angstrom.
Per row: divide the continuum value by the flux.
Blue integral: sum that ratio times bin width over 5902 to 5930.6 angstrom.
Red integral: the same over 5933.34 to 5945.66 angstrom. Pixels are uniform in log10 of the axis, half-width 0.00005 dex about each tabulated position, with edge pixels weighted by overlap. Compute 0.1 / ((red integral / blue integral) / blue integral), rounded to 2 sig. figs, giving 7.2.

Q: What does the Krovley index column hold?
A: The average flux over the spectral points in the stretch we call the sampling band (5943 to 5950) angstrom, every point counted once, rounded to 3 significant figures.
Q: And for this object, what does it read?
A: 12.9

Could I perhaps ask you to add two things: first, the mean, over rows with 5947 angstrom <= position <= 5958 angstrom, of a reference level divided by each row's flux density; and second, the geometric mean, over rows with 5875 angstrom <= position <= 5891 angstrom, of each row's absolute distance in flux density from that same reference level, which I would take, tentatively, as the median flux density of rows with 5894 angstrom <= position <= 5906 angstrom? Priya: 1.4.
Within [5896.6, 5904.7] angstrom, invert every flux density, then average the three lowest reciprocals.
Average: 0.084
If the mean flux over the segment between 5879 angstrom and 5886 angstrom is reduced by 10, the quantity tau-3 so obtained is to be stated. 1.7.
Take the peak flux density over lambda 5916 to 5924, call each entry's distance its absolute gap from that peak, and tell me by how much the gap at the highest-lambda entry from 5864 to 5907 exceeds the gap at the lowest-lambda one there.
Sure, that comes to 0.22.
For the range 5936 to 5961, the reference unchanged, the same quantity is -0.48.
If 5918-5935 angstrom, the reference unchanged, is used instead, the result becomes 0.23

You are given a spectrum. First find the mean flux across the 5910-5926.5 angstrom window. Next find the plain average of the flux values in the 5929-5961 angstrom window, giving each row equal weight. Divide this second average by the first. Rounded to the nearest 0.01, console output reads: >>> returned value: 1.04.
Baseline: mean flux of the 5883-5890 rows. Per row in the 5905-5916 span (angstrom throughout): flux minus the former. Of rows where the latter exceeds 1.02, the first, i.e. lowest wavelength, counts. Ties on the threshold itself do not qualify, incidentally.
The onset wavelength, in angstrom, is 5905.40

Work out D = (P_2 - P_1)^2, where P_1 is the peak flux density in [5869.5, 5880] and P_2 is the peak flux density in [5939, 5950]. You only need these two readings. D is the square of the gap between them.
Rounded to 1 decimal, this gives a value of 0.0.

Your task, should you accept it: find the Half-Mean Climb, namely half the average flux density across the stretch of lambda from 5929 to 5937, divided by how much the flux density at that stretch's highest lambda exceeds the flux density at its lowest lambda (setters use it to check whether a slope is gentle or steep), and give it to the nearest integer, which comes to 24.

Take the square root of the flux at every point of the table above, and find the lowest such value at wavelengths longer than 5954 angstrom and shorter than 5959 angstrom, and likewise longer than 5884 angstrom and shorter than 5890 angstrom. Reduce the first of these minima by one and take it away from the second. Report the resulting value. 0.80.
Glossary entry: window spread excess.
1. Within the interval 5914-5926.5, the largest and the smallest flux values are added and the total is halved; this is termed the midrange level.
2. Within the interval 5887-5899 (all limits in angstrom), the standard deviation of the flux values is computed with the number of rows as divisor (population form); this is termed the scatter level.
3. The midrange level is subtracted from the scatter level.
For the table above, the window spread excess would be -11.9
